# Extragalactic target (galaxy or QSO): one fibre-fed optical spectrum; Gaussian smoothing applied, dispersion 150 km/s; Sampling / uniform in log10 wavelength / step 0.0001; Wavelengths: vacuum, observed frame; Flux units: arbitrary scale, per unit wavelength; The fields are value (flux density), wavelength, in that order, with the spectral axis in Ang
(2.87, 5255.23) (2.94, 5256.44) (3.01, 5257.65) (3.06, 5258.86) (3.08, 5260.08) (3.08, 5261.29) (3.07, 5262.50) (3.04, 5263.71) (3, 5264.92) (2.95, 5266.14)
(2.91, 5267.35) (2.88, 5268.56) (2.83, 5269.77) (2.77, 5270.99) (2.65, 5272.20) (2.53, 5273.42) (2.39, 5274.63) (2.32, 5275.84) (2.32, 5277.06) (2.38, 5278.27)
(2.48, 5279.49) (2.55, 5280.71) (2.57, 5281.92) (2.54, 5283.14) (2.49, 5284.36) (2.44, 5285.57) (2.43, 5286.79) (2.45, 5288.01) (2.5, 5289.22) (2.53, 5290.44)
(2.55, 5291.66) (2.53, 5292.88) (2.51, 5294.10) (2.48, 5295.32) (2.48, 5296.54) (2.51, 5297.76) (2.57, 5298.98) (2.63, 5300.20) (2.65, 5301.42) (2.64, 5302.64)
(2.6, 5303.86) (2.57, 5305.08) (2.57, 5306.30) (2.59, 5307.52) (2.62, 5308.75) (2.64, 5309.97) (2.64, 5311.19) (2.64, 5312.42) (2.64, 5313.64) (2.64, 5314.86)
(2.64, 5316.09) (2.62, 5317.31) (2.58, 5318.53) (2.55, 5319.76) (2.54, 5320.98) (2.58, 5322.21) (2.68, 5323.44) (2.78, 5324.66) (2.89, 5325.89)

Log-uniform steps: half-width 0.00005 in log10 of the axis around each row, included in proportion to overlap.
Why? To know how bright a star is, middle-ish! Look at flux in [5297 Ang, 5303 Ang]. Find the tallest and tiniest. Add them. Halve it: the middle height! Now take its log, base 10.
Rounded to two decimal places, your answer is 0.41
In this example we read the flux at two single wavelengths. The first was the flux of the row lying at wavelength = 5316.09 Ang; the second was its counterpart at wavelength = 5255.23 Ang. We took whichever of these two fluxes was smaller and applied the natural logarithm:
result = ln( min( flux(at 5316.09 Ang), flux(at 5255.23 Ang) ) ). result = 0.97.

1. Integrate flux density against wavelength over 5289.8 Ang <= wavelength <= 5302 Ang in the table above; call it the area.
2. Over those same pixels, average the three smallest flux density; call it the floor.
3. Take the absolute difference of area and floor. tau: 28.5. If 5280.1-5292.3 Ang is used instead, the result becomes 28.1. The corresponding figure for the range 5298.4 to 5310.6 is 29.3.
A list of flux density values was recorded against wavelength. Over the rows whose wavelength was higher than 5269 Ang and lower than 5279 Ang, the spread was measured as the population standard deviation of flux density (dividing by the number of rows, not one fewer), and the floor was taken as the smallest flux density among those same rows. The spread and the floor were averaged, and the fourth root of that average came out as 1.06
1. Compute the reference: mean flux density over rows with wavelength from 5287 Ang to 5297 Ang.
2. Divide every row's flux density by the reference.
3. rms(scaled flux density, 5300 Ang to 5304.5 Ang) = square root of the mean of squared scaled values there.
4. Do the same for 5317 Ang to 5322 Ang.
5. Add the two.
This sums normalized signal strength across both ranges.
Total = 2.08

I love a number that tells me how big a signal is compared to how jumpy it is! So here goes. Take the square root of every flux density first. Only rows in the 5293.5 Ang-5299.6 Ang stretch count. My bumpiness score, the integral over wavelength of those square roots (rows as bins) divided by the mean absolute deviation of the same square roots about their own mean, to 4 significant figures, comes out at 1276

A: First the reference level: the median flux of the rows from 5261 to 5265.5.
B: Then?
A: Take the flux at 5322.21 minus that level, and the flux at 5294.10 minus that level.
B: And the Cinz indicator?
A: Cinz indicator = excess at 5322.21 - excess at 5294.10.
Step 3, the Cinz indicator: 0.070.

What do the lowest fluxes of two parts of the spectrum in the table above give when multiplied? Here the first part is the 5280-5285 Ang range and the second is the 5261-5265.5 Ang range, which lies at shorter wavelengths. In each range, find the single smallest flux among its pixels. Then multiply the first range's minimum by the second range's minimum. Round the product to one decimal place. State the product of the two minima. 7.5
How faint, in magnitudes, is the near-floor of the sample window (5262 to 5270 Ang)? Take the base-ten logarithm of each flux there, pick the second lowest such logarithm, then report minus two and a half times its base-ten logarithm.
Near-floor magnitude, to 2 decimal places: 0.84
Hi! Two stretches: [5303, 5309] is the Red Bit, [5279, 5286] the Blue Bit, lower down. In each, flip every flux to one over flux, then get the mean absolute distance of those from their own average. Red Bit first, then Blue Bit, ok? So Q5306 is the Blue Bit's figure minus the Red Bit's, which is 0.0042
